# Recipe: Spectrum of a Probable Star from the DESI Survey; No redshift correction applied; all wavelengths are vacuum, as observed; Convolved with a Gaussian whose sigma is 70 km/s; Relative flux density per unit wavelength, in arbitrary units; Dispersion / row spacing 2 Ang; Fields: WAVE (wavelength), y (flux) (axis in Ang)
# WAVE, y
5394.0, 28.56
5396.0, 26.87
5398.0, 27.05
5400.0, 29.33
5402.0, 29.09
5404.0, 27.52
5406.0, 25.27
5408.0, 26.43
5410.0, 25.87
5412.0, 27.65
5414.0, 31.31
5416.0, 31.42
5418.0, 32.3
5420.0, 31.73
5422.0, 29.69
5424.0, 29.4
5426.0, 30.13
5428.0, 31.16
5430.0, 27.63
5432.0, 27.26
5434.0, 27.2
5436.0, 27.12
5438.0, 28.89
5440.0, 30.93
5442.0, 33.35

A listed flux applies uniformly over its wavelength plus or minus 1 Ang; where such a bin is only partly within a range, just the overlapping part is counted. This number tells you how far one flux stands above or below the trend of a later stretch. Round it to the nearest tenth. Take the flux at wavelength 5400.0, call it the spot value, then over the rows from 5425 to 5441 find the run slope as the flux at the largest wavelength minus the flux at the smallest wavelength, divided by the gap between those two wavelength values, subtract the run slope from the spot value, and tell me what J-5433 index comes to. 29.3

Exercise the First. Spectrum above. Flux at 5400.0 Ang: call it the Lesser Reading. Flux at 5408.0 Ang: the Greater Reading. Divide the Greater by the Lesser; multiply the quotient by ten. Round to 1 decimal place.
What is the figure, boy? 9.0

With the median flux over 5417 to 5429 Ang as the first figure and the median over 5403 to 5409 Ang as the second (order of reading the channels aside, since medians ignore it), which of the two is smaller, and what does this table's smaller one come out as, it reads 26.4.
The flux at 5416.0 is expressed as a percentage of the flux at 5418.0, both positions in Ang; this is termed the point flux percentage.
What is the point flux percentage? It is 97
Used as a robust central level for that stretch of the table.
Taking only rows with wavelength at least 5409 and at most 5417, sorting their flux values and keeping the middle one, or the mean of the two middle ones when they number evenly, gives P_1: 29.5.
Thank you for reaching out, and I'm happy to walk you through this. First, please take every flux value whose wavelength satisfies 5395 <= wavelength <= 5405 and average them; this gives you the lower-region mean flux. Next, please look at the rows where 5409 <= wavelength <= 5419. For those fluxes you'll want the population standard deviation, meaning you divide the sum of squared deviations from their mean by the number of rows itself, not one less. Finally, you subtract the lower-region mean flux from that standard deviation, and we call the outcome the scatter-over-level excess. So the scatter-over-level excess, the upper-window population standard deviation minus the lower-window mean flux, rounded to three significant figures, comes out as -25.5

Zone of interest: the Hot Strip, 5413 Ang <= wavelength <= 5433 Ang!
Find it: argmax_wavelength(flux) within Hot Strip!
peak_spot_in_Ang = 5418.0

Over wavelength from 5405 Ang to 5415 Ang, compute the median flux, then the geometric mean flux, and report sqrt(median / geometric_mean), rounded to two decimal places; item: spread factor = 0.99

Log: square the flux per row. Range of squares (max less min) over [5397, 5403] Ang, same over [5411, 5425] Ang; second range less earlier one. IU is 150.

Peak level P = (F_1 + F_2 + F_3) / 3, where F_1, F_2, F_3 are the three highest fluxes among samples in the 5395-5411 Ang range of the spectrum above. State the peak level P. 28.6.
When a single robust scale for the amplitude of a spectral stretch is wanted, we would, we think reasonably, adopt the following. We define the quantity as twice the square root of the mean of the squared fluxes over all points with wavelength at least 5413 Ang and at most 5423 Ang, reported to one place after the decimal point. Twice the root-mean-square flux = 62.6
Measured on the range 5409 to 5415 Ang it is 56.7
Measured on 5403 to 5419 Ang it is 57.2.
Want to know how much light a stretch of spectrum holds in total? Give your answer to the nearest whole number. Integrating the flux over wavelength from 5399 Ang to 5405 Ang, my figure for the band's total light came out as 172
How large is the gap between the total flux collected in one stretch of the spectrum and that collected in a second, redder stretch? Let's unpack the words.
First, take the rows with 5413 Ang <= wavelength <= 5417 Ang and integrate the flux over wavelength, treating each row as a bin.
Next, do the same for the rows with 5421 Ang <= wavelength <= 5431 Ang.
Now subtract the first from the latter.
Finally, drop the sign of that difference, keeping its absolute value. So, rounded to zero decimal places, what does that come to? 171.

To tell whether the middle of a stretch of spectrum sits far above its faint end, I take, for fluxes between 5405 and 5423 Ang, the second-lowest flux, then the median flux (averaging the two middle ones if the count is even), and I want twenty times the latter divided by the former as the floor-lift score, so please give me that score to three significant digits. 23.0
